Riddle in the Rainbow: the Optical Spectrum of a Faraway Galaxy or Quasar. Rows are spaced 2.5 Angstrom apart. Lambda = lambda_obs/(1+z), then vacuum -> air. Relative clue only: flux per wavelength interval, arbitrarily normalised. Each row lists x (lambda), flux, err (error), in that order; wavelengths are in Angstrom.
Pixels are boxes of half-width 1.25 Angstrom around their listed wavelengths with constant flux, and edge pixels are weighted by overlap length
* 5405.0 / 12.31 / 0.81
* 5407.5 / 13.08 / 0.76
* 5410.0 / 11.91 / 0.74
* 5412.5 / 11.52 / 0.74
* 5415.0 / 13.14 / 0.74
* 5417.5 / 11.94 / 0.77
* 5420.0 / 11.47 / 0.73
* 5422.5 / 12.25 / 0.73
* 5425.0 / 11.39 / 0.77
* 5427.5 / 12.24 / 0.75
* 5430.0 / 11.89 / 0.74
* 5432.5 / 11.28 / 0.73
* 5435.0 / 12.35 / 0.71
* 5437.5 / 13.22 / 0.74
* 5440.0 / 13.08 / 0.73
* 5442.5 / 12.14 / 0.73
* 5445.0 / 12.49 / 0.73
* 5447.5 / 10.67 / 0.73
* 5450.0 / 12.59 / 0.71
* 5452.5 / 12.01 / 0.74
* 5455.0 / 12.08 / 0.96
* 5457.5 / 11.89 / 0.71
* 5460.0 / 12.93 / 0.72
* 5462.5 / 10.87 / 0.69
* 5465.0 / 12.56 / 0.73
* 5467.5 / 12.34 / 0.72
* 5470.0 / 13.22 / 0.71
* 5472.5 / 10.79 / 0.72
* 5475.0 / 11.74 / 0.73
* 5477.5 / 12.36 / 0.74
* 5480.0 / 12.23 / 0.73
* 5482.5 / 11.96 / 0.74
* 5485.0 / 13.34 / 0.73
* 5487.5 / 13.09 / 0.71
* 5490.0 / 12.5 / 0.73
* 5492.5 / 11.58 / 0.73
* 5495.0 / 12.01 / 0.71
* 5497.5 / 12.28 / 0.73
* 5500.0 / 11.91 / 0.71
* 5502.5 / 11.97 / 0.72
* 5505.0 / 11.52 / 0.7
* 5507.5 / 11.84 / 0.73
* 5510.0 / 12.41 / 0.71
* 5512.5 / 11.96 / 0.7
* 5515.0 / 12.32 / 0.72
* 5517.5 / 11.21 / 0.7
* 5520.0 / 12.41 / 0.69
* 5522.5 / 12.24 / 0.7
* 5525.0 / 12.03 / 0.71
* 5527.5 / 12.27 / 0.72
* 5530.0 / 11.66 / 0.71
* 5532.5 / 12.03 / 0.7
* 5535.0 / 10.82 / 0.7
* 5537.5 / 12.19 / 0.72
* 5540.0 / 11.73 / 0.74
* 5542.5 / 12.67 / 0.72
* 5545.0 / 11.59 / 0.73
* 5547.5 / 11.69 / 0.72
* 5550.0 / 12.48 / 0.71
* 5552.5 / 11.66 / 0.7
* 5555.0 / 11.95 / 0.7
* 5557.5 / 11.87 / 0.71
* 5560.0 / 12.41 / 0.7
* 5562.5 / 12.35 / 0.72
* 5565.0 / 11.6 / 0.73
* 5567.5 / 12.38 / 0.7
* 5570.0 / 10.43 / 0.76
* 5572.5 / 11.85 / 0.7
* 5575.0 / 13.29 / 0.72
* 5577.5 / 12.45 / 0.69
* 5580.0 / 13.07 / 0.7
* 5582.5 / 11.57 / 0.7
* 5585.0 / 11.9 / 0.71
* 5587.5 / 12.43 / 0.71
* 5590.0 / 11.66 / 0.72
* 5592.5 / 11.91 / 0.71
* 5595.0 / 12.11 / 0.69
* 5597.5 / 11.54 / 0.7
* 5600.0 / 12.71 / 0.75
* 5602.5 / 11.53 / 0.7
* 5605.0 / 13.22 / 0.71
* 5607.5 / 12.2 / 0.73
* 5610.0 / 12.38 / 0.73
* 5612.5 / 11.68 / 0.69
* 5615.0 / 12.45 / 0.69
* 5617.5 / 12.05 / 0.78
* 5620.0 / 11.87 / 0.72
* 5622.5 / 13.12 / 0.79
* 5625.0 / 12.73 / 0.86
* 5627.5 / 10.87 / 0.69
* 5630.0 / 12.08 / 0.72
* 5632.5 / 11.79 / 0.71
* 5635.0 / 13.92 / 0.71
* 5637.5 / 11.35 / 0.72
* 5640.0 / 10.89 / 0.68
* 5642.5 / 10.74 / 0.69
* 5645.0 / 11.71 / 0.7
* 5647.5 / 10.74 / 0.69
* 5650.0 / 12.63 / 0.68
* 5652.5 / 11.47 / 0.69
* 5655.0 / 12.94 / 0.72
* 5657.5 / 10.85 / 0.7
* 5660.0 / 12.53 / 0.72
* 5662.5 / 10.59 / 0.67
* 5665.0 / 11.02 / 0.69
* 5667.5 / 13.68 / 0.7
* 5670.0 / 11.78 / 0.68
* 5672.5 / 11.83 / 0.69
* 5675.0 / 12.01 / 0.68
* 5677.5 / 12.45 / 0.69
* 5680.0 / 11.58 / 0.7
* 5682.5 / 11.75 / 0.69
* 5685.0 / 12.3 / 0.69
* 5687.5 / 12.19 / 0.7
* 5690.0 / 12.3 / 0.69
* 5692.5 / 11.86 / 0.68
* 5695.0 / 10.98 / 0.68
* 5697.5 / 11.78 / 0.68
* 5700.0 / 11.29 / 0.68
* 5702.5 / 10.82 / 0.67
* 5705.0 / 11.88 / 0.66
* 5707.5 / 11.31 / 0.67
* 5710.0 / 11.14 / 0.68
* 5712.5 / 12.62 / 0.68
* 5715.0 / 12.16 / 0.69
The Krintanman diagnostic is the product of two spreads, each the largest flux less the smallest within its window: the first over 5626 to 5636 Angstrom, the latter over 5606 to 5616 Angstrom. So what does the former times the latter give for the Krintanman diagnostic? 2.3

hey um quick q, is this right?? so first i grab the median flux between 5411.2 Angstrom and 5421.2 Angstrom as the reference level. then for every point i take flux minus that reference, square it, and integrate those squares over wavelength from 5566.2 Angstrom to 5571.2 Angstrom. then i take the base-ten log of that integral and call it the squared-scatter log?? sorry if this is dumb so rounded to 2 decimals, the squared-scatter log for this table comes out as 0.72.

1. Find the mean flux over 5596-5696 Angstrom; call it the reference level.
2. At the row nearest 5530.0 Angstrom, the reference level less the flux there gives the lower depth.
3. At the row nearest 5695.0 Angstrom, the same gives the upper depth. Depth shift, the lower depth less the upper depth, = -0.7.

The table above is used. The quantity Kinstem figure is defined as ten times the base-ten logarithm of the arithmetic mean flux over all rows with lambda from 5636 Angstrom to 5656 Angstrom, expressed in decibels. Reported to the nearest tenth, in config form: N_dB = 10.6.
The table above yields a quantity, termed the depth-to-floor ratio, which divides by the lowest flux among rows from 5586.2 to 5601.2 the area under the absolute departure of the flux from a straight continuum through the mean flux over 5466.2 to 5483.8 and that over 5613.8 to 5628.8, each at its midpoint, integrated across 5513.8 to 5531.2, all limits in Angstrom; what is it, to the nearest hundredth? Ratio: 0.48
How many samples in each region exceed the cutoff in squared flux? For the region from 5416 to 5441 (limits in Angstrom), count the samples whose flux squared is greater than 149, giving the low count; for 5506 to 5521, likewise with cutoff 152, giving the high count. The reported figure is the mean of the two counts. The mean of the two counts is 3.5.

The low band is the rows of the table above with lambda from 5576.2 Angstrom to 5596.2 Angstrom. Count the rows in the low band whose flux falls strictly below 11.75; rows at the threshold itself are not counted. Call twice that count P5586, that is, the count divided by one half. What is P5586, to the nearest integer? 4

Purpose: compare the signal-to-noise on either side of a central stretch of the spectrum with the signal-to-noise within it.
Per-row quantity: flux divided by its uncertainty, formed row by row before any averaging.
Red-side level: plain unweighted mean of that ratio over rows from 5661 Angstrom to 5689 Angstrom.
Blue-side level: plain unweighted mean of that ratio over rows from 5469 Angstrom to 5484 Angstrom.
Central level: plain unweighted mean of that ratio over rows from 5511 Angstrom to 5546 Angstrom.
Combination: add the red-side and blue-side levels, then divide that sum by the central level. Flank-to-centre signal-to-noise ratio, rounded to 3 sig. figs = 2.02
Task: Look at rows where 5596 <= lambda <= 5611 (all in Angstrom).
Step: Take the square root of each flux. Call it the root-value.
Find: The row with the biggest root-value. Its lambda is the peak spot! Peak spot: 5605.0 Angstrom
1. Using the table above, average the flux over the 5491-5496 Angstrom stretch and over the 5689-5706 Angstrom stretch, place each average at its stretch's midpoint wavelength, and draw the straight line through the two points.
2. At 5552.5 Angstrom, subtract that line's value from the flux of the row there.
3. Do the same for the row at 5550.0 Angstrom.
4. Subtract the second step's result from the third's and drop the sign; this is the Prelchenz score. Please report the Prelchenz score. 0.82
